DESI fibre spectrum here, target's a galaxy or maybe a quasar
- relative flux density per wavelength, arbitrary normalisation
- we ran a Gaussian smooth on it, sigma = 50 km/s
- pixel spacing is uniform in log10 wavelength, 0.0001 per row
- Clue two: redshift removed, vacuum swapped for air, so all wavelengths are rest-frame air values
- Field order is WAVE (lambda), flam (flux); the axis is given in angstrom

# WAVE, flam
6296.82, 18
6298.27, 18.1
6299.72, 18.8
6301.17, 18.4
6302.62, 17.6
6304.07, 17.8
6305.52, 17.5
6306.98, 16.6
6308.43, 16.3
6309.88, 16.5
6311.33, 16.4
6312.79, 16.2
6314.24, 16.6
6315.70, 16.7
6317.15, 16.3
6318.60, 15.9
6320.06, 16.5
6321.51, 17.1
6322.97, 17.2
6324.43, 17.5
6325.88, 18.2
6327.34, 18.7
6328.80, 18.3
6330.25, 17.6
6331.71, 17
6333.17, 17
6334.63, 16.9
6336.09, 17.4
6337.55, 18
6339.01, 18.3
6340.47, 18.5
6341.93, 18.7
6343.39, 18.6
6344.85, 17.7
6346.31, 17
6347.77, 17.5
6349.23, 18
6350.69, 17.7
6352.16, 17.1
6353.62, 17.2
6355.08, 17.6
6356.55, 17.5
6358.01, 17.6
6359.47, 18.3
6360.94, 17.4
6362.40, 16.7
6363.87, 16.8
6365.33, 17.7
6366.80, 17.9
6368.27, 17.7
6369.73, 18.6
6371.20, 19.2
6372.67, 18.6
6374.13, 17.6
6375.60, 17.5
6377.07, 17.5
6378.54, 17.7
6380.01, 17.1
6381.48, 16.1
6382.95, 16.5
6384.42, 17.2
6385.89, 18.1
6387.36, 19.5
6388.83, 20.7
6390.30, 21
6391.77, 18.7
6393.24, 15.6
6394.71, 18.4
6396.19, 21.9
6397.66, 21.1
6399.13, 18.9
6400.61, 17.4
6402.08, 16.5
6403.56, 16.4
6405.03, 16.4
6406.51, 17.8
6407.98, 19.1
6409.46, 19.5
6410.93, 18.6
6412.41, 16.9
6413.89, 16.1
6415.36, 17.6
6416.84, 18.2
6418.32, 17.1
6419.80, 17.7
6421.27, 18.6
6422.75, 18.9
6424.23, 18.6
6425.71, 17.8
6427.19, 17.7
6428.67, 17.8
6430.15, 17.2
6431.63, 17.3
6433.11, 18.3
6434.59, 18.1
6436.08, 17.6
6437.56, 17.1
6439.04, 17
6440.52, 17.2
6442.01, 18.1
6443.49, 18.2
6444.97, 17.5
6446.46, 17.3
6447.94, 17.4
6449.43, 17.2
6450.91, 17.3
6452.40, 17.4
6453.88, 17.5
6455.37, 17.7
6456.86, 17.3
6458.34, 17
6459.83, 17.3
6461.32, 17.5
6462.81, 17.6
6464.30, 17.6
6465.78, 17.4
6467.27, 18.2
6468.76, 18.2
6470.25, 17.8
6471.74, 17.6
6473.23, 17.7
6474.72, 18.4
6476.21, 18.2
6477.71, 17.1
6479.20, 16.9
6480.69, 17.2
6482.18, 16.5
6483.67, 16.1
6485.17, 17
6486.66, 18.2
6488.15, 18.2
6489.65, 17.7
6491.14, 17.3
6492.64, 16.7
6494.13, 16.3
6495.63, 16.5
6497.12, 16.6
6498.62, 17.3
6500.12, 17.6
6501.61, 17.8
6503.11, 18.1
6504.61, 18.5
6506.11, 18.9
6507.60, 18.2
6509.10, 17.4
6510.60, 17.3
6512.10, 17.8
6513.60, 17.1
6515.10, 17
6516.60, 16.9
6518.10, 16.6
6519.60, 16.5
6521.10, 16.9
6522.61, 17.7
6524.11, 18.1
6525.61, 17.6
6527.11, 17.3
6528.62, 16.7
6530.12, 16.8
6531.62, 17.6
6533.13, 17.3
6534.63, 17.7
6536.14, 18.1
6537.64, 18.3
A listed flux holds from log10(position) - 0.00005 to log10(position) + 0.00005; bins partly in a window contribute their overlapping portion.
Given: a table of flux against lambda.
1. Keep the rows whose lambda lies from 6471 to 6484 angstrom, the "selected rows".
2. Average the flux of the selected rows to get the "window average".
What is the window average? 17.3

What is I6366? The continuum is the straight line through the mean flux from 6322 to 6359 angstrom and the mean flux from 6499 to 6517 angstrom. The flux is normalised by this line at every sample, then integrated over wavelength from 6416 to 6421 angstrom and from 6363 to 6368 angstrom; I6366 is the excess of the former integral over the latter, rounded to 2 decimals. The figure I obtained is 0.09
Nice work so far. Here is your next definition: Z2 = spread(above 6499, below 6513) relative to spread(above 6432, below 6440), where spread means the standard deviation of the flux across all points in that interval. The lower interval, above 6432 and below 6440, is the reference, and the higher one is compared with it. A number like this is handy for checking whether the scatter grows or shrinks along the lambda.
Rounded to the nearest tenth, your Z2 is 0.9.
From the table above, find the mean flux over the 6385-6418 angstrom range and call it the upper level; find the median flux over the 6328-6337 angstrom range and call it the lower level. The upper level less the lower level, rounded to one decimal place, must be 1.2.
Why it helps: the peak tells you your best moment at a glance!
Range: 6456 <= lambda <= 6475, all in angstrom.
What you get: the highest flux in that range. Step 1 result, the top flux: 18.4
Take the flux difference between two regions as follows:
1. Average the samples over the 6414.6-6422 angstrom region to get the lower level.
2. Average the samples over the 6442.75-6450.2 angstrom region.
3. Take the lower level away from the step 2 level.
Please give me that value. -0.32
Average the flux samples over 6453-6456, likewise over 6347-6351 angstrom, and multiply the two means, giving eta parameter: 312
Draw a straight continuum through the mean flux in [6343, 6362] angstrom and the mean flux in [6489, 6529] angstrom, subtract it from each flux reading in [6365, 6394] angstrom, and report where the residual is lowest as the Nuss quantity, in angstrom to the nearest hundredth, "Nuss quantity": 6393.24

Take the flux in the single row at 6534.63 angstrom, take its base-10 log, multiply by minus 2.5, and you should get -3.12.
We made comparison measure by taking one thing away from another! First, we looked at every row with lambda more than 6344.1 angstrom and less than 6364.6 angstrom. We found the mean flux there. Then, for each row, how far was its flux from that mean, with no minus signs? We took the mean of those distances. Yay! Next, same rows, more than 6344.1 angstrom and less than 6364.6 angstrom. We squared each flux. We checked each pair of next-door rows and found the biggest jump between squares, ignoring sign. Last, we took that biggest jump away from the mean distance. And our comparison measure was -32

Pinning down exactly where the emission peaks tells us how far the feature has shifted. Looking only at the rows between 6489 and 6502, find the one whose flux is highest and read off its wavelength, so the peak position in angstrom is 6501.61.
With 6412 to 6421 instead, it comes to 6416.84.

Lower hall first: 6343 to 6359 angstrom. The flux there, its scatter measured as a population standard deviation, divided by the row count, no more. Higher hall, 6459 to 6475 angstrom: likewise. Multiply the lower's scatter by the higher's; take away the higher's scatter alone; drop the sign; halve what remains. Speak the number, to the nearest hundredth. 0.10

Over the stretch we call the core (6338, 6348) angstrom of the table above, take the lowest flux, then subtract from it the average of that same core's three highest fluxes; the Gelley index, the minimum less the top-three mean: -1.6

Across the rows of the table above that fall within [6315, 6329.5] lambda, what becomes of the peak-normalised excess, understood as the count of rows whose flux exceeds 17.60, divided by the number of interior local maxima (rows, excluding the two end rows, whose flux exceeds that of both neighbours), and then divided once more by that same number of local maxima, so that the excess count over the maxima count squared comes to 3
